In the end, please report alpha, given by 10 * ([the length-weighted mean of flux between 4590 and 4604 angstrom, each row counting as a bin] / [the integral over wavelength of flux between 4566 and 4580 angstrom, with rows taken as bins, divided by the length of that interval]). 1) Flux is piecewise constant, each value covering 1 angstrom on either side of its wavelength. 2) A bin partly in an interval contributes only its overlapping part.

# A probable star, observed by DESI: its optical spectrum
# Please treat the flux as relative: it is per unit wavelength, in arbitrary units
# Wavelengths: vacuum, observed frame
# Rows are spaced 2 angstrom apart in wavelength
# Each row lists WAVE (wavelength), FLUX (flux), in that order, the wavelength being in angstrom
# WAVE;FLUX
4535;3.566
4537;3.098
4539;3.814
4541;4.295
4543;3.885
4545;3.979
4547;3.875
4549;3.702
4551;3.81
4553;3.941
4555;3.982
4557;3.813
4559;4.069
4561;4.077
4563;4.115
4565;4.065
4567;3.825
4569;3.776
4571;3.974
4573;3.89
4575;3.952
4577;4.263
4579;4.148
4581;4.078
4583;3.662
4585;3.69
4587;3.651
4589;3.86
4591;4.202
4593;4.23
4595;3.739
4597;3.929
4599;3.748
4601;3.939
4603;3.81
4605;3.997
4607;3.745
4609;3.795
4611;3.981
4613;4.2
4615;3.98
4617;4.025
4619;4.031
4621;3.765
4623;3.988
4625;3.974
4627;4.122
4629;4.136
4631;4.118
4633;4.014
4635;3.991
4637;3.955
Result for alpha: 9.9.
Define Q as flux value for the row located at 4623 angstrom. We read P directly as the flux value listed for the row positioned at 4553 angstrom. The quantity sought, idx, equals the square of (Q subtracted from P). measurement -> 0.002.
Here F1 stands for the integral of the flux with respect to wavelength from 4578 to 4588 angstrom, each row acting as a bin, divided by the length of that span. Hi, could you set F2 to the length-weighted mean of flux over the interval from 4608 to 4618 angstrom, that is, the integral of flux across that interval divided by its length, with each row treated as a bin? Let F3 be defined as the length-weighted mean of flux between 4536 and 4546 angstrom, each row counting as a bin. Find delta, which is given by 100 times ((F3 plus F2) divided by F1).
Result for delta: 203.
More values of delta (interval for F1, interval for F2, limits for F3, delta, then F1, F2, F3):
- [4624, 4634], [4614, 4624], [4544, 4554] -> 192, 4.07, 3.958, 3.86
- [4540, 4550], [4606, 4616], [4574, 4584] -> 202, 3.95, 3.940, 4.02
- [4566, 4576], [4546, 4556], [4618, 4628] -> 202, 3.88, 3.862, 3.98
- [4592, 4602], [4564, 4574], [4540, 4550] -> 200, 3.92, 3.906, 3.95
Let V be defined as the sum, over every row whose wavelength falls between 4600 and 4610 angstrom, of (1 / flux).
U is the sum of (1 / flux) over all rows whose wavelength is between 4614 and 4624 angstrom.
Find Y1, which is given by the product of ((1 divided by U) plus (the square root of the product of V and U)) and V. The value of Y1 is 2.69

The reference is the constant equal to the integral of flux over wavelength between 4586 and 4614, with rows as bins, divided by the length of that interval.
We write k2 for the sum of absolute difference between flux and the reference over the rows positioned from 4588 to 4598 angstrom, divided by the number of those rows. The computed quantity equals 0.17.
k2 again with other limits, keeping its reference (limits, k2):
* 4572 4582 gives 0.16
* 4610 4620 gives 0.13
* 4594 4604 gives 0.10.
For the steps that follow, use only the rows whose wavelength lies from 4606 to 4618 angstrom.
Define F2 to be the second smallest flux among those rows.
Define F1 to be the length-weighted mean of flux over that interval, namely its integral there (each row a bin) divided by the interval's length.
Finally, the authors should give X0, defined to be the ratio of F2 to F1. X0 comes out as 0.960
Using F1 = 3.95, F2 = 3.795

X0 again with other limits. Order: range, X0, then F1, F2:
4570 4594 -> 0.923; 3.97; 3.662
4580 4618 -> 0.937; 3.91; 3.662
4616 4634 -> 0.989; 4.02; 3.974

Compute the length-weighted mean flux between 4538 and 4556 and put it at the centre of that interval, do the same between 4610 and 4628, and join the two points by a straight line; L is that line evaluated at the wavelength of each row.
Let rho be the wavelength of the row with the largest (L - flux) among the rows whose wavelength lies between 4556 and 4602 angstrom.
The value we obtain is 4587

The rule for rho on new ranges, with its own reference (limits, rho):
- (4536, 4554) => 4537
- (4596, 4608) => 4607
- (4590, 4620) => 4607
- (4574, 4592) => 4587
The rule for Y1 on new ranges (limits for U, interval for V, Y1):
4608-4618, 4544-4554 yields 2.69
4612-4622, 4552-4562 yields 2.58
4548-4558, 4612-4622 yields 2.56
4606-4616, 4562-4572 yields 2.60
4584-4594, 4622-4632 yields 2.50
